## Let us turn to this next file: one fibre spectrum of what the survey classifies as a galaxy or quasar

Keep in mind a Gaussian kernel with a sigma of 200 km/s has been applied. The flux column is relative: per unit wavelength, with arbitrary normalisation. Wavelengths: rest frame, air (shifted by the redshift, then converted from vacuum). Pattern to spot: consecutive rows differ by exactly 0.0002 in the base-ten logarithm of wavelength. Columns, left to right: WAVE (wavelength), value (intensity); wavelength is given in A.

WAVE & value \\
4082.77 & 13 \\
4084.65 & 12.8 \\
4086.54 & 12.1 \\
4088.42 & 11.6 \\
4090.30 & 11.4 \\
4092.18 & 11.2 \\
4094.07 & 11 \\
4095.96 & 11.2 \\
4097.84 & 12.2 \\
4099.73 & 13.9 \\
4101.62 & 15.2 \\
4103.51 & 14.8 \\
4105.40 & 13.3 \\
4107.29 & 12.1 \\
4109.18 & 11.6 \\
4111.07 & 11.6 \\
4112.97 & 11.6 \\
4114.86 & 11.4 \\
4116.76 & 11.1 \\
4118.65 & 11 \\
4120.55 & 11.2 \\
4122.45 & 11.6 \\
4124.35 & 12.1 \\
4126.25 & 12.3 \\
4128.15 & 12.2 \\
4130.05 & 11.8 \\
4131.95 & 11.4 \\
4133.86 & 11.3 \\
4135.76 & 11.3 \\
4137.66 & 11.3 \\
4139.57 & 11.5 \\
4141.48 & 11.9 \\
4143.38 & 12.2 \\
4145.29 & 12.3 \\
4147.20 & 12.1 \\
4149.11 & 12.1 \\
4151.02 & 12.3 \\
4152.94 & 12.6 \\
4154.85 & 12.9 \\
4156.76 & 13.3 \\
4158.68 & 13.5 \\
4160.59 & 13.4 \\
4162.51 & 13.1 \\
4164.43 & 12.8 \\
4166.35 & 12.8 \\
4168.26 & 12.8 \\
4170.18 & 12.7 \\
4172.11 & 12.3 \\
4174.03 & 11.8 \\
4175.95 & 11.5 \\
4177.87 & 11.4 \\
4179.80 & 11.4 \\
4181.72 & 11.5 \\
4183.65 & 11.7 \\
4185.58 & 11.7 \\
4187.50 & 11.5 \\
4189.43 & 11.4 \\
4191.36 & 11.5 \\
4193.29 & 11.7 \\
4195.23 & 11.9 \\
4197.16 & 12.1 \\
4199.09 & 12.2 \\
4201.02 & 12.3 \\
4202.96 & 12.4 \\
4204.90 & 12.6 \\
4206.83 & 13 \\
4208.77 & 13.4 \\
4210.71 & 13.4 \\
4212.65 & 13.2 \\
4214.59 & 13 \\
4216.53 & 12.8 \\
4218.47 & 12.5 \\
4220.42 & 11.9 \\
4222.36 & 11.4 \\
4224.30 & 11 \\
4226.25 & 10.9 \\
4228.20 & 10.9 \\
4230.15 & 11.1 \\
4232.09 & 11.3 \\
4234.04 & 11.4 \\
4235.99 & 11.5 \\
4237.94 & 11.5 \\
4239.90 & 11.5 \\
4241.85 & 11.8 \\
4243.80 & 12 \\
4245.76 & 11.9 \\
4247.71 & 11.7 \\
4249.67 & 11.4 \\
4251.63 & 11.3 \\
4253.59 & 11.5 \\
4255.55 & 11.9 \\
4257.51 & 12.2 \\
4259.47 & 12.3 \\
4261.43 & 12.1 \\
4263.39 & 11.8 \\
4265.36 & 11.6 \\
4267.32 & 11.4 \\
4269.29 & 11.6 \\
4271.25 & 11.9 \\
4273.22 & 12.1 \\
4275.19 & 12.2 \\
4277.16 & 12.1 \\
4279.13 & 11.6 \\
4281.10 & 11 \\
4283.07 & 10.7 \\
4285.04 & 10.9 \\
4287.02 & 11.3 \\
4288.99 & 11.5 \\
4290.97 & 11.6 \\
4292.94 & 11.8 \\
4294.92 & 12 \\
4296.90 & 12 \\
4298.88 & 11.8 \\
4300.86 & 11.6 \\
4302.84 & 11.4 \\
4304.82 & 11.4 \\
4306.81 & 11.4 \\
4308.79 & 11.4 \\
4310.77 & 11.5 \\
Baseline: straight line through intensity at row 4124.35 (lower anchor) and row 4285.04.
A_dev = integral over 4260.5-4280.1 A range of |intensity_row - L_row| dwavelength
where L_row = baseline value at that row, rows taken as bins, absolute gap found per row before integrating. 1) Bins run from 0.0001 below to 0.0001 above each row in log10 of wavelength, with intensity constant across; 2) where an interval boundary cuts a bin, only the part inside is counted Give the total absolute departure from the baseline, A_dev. 16.3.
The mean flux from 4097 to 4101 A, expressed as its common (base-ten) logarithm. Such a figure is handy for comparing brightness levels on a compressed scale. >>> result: 1.12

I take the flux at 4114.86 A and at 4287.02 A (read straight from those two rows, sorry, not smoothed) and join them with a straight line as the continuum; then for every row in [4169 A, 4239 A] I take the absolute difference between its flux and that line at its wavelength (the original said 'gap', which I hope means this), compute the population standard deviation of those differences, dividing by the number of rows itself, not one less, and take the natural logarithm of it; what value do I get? -0.47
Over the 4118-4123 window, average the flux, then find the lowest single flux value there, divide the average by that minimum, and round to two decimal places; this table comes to 1.02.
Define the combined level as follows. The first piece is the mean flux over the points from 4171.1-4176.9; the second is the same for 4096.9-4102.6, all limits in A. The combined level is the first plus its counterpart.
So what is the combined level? 25.6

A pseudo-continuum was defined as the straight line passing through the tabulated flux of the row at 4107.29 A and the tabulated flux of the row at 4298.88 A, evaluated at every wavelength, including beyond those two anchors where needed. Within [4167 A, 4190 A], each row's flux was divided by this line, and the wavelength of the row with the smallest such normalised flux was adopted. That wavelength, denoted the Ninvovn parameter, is 4177.87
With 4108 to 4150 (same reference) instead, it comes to 4118.65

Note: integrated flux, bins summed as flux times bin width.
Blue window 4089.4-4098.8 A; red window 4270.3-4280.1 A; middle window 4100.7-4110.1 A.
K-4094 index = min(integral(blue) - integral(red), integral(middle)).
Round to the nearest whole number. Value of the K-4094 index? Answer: -10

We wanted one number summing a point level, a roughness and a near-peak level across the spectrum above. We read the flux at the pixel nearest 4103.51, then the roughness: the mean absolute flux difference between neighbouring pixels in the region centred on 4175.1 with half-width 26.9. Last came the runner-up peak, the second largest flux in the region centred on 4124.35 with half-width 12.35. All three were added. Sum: 27.2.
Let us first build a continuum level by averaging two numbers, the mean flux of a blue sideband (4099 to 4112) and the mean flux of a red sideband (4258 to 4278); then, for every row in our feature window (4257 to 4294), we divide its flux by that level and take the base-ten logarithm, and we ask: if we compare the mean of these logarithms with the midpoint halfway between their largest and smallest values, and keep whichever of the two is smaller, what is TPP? -0.039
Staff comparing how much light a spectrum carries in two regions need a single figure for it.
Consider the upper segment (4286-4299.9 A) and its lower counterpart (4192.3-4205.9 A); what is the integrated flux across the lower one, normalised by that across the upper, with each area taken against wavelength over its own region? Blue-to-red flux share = 1.02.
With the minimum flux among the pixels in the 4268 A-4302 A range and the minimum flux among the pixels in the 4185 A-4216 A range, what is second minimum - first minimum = 0.7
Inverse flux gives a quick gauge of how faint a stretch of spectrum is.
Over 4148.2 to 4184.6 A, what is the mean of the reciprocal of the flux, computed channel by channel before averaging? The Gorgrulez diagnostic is 0.0808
